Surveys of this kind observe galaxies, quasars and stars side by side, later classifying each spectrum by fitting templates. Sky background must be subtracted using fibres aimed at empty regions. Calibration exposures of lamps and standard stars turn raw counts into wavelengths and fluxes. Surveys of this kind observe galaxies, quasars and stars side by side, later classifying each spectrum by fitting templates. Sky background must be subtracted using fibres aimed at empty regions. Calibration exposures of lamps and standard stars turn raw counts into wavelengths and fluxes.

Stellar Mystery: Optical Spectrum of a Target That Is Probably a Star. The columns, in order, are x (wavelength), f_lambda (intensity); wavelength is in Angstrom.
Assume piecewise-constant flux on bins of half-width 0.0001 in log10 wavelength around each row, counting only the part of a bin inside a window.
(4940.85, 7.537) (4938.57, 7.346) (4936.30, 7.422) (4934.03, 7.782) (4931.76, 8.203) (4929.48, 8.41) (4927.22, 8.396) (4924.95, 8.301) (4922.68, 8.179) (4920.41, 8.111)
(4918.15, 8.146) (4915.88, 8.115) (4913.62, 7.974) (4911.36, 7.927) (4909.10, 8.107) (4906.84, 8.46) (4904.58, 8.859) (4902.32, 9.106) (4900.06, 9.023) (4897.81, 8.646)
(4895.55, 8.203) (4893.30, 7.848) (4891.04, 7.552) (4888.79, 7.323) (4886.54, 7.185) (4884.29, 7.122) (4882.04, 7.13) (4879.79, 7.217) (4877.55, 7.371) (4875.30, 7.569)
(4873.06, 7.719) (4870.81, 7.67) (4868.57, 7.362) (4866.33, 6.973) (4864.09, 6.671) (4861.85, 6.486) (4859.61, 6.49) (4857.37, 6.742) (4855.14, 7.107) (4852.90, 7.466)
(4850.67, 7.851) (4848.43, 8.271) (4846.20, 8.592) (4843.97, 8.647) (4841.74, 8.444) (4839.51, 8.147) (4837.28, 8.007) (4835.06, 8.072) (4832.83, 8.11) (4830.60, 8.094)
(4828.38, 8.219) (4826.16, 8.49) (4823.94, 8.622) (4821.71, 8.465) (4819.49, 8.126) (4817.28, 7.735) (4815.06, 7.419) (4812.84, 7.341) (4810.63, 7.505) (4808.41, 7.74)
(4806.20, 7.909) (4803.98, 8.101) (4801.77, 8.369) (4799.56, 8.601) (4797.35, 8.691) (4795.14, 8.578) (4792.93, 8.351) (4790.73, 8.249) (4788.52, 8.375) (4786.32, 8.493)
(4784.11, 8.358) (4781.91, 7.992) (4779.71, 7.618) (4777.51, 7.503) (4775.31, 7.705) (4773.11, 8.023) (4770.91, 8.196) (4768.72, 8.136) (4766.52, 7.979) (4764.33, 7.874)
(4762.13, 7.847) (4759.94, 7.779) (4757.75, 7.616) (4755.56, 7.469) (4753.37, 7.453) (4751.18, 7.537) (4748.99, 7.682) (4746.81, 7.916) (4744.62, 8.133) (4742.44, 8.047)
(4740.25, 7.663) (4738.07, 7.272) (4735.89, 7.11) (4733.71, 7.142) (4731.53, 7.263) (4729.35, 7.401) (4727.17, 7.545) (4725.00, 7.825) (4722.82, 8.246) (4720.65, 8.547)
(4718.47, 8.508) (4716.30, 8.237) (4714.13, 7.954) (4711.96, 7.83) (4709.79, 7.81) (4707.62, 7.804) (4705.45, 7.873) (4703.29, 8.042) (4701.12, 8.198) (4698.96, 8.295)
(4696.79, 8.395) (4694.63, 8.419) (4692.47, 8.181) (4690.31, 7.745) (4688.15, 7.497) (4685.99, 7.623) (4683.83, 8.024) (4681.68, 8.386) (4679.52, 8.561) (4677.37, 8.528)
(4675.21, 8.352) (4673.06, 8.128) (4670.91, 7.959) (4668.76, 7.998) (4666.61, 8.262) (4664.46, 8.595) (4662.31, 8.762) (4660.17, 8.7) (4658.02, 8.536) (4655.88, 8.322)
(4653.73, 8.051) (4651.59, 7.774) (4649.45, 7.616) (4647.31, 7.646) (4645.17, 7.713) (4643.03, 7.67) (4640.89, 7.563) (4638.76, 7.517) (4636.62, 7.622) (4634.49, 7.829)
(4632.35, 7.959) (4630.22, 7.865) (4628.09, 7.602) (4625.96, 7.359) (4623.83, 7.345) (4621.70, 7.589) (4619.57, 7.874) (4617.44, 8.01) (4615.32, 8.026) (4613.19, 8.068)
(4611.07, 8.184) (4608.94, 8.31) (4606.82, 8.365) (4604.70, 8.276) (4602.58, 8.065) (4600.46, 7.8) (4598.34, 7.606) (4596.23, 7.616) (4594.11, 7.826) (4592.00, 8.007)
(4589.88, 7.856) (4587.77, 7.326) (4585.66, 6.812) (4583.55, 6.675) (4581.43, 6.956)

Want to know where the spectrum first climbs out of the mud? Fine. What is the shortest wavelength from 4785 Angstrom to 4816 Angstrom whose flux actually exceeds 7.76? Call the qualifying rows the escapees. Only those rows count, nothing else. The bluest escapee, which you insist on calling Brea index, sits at 4786.32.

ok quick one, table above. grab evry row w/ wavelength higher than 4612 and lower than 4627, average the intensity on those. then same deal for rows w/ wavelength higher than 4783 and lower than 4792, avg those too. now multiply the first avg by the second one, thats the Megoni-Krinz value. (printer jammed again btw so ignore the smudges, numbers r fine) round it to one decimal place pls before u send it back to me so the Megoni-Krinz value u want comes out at 64.9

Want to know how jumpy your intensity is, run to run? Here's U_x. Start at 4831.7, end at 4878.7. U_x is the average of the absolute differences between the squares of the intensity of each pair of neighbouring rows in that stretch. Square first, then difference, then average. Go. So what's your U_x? 3.4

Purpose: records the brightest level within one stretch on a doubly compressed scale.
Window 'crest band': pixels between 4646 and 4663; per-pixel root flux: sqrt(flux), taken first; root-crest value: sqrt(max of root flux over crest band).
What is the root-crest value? 1.72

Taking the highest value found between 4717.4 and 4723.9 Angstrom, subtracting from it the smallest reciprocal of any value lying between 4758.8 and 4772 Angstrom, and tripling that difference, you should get 25.3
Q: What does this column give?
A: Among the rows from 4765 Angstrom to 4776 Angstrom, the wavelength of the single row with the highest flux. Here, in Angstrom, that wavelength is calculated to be 4770.91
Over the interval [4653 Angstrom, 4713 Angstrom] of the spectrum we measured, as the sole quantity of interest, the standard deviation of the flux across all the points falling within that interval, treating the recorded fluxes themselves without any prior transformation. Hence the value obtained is 0.33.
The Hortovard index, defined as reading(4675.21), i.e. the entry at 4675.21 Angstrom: 8.352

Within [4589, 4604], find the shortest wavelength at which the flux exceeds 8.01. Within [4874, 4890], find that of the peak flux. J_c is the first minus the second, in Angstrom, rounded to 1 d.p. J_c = -272.7 Angstrom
